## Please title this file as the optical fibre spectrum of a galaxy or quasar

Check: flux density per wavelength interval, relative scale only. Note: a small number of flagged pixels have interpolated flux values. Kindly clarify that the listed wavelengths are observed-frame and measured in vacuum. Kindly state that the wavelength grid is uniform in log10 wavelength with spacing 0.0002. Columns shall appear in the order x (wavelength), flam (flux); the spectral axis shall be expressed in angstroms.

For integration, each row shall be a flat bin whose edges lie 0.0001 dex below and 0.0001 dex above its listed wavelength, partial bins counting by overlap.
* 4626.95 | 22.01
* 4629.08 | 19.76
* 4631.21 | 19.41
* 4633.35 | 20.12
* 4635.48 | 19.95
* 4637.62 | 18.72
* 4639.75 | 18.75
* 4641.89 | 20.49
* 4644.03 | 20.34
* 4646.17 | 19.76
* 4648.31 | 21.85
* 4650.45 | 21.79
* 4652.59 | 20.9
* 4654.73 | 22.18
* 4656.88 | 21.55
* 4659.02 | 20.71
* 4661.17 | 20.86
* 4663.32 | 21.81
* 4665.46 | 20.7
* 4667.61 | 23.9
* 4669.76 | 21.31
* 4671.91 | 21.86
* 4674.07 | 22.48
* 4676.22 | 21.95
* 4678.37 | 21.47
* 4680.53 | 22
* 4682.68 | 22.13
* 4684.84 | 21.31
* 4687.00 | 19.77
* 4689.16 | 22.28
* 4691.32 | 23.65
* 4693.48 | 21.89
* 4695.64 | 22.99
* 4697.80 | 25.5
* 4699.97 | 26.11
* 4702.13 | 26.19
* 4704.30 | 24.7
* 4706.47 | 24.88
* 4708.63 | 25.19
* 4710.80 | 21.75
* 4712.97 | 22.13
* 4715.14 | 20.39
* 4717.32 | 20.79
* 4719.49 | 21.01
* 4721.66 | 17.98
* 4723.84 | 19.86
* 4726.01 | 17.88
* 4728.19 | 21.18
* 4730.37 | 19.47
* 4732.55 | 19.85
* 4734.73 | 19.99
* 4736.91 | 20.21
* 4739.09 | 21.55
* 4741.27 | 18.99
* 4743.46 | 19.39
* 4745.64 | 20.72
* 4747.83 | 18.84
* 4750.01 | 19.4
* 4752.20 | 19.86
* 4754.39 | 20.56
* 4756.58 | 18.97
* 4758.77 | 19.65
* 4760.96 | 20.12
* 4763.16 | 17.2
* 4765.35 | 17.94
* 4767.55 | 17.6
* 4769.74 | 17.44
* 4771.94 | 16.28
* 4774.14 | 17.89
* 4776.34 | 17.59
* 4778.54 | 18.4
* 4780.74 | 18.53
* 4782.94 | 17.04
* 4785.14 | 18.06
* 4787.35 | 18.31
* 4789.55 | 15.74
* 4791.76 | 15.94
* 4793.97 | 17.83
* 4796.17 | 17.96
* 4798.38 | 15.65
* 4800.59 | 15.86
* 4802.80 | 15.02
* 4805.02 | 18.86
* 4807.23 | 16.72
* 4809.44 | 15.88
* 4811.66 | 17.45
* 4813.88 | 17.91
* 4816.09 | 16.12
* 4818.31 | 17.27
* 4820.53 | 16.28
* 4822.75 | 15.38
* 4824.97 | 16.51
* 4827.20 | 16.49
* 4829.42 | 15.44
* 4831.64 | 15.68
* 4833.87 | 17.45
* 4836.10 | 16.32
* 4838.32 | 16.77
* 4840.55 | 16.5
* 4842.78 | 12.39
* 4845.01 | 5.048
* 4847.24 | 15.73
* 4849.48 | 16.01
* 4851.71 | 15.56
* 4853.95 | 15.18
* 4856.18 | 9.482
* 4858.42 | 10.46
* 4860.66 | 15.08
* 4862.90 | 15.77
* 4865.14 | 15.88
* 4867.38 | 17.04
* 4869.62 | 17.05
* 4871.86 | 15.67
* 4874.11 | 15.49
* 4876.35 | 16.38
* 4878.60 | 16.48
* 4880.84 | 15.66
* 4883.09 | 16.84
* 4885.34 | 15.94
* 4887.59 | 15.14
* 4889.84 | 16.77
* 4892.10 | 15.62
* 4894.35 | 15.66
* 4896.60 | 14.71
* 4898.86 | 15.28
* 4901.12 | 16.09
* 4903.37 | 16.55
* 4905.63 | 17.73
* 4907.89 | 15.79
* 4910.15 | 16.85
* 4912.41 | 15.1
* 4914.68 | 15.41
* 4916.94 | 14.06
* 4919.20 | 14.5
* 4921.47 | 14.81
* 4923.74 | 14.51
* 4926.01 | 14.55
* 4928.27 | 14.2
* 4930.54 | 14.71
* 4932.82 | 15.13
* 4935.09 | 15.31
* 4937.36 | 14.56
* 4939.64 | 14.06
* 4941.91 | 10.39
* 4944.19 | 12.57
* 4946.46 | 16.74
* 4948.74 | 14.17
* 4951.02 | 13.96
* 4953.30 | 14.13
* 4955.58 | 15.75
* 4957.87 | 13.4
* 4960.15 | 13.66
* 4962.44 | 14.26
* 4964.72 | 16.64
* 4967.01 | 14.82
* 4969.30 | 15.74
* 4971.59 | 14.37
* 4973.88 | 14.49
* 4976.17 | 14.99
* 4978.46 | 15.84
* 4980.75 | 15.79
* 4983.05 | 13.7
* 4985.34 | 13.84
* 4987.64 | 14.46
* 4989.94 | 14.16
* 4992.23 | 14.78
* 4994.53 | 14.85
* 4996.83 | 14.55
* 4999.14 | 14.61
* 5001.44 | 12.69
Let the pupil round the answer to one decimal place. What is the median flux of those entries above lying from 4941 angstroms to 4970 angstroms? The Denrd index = 14.2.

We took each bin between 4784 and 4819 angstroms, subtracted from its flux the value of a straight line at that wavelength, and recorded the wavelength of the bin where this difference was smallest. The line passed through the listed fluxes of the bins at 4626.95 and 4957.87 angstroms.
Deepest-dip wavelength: 4802.80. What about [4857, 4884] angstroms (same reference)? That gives 4858.42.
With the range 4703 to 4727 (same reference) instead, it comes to 4721.66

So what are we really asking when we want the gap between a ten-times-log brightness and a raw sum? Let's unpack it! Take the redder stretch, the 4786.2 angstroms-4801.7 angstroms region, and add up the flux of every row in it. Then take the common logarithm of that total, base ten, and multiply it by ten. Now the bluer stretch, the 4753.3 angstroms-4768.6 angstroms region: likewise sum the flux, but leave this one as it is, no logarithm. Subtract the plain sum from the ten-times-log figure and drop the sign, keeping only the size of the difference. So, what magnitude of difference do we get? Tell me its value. 111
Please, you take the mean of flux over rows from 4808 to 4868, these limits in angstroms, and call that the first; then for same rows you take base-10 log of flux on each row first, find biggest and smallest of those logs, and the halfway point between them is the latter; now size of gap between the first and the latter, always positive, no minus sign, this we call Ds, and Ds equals 14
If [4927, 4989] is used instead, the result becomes 13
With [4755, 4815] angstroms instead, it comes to 16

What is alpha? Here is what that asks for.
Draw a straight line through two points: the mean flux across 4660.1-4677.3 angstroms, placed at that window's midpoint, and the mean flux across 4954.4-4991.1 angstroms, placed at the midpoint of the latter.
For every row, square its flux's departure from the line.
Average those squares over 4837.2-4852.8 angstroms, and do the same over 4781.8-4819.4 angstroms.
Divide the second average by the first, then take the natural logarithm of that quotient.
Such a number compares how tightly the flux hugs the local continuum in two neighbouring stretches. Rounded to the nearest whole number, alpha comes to -2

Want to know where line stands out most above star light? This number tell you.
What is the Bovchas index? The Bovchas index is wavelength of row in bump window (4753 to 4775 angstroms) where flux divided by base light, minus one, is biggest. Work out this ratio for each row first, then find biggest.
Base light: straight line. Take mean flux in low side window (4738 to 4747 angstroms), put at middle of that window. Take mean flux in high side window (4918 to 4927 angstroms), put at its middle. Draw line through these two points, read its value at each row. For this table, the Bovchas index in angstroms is 4754.39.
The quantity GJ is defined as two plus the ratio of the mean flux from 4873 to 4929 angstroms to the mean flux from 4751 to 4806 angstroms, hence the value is 2.88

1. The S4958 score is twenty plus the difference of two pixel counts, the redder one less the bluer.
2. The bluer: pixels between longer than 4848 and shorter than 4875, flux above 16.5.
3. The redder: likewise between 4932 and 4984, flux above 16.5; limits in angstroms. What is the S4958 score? 20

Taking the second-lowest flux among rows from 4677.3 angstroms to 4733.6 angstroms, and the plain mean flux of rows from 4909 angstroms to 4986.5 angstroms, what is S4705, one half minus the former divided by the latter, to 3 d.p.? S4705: -0.730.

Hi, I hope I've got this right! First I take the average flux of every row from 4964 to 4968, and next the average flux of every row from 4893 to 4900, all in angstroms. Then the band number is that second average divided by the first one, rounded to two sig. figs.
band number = 0.97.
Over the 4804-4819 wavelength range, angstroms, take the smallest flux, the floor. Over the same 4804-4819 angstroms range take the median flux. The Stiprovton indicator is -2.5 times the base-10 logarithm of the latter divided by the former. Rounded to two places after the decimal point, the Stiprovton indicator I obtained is -0.09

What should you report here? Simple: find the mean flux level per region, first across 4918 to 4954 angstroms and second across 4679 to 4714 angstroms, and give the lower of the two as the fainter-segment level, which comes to 14.3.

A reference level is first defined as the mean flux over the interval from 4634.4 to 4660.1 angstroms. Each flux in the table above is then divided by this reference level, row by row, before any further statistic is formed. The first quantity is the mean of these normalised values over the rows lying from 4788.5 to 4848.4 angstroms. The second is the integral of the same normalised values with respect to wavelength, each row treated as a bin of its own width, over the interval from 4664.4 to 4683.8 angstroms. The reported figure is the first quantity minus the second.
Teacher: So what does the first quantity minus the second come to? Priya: -20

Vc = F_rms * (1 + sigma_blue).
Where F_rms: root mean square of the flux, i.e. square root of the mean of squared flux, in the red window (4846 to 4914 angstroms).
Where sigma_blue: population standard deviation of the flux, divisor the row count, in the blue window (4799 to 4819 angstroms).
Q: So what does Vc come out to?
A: 33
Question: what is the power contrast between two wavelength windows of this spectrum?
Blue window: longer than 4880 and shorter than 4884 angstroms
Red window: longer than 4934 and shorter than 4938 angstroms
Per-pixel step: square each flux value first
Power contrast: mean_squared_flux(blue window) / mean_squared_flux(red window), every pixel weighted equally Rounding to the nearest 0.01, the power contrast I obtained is 1.18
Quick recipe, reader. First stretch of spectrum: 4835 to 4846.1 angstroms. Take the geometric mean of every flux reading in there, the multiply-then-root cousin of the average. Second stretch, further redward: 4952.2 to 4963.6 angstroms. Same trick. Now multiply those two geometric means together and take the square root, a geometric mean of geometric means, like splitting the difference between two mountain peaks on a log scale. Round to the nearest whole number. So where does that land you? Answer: 13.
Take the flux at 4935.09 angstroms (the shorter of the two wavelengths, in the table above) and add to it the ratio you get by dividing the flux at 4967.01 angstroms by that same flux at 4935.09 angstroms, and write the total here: 16.3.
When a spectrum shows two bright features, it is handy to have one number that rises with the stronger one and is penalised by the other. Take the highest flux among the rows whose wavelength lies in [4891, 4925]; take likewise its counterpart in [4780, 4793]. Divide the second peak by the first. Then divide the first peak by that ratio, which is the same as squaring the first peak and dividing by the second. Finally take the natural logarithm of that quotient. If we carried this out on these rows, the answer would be 2.8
